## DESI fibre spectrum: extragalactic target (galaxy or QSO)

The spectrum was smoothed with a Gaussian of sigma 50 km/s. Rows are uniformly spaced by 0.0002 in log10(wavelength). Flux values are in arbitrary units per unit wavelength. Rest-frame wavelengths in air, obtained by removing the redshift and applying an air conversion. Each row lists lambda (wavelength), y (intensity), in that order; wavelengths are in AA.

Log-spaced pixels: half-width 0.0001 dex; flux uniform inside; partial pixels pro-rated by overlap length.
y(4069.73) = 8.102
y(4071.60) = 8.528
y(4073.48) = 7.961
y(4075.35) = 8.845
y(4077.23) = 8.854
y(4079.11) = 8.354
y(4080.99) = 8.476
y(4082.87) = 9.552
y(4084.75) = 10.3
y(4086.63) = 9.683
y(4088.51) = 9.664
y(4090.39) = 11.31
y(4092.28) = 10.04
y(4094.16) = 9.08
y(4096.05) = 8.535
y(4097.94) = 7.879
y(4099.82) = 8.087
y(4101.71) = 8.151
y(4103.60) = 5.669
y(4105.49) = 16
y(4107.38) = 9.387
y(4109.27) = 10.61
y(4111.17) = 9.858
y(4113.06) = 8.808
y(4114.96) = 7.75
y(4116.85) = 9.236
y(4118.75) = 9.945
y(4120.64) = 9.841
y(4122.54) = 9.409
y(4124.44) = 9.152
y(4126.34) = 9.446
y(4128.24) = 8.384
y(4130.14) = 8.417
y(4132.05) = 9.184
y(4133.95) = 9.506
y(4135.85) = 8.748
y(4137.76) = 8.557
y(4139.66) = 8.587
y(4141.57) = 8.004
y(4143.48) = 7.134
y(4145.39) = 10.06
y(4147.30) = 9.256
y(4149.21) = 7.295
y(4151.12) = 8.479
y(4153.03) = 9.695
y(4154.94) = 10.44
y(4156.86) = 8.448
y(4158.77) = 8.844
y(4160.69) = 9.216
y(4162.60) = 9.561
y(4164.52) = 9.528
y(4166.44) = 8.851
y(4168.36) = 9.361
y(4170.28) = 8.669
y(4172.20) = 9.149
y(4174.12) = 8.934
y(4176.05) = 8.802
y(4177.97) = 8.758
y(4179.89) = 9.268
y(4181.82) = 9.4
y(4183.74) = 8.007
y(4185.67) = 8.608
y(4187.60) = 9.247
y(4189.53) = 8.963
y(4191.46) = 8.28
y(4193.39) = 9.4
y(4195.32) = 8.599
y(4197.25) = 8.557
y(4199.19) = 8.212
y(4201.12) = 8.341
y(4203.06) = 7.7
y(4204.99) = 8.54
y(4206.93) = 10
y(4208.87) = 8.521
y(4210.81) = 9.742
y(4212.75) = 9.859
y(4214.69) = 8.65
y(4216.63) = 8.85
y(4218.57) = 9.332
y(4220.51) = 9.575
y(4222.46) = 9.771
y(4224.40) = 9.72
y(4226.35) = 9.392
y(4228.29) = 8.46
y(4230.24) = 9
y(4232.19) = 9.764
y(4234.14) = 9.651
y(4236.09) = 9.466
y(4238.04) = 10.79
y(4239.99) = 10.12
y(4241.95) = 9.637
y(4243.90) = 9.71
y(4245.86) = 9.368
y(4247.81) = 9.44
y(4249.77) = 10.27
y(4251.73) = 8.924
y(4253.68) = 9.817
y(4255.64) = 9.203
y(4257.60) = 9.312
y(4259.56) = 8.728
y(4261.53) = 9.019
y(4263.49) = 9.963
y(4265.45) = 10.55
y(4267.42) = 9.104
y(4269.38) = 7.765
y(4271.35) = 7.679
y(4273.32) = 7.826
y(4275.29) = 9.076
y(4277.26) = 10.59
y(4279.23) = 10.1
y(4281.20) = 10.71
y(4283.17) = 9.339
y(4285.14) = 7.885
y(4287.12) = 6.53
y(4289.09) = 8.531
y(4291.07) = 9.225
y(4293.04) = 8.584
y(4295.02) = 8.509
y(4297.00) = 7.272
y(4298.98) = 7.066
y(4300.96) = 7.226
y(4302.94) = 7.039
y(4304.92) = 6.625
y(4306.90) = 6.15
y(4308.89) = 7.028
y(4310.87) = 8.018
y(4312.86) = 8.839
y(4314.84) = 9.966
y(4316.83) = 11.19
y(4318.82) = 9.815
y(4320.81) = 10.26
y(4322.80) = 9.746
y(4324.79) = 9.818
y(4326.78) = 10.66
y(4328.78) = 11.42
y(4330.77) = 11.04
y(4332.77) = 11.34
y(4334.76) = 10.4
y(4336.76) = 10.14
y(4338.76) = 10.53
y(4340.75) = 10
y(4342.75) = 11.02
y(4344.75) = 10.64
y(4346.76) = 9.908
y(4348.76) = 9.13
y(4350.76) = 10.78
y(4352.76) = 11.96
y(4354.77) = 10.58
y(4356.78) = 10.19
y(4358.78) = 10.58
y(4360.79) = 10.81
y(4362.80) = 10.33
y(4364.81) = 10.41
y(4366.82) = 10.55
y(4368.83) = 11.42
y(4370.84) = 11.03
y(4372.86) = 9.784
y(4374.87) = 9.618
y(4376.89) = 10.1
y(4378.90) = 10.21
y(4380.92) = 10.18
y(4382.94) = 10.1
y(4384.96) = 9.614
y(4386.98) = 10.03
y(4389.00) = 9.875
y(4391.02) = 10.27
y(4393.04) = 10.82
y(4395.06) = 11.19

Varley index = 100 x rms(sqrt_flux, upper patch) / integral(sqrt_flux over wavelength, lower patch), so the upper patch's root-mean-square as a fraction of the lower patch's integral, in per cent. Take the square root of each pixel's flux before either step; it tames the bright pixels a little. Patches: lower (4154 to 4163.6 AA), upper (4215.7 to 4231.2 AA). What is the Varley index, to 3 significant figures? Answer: 10.4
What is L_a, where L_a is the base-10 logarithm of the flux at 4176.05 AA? 0.945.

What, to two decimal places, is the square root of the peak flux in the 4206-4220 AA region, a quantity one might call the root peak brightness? 3.16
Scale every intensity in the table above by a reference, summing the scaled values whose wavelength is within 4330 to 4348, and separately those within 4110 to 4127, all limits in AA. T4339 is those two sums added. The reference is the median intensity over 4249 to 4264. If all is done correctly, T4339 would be 19.3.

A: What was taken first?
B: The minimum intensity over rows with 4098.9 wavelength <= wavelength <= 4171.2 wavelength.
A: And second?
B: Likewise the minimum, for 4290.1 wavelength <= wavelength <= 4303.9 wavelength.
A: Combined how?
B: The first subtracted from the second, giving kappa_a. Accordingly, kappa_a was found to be 1.4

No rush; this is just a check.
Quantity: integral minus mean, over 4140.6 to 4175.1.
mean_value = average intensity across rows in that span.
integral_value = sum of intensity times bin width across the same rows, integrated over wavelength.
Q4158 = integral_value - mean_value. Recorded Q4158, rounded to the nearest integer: 299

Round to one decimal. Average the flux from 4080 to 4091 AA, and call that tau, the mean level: 9.8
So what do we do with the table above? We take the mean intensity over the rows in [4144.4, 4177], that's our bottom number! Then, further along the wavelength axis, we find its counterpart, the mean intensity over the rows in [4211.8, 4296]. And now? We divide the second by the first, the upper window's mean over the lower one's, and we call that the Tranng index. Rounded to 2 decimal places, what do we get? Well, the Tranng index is 1.02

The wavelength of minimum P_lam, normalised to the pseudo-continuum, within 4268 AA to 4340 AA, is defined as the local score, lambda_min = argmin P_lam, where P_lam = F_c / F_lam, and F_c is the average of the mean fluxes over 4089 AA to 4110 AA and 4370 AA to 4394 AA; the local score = 4328.78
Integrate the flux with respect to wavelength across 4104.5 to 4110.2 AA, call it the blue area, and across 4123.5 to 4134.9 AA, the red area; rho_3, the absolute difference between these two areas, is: 35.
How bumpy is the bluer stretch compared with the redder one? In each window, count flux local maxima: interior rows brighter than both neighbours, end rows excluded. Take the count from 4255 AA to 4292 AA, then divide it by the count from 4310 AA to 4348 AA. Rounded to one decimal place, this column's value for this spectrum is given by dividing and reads 0.7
